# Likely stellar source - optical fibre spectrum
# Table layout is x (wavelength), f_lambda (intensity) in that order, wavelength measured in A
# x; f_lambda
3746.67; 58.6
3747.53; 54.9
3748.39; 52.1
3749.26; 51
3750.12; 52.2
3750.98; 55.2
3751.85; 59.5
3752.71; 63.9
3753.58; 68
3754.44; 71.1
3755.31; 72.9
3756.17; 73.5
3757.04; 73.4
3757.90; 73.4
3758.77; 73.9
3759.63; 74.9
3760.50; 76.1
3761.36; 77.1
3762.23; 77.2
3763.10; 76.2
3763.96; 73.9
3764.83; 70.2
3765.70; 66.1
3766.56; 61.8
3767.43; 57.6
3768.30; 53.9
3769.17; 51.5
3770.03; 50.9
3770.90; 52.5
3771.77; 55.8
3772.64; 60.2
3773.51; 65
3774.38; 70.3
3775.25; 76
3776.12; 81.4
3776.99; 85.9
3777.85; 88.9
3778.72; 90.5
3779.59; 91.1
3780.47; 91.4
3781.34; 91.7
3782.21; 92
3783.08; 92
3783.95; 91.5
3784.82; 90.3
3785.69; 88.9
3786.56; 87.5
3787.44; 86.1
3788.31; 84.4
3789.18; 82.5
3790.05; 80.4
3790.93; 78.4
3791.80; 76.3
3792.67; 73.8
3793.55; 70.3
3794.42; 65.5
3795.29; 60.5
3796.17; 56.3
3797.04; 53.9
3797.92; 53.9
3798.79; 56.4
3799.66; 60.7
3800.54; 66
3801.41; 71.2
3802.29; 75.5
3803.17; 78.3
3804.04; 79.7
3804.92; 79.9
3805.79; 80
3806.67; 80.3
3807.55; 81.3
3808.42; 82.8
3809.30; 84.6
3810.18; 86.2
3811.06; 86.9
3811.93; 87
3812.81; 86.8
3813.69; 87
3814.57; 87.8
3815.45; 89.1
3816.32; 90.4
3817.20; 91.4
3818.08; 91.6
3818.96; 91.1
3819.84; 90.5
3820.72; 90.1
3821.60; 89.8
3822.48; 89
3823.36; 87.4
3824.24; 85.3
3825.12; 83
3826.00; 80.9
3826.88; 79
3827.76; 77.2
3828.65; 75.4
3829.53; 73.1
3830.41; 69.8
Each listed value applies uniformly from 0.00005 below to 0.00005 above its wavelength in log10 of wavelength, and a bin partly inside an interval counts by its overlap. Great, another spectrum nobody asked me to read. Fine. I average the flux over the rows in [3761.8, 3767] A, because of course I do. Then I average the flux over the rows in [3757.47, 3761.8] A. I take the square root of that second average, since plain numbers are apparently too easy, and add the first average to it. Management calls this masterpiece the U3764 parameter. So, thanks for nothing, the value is 80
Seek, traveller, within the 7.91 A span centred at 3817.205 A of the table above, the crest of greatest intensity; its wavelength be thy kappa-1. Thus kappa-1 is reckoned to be 3818.08 A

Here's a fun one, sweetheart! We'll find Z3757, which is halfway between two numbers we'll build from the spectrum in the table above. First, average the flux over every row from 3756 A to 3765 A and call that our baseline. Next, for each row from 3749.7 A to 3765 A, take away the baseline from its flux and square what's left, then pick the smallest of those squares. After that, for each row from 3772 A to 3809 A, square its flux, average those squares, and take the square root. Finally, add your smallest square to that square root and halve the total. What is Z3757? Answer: 39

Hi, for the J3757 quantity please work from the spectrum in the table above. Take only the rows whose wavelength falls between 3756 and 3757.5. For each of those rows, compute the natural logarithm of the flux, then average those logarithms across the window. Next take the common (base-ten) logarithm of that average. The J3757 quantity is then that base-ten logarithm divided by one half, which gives 1.27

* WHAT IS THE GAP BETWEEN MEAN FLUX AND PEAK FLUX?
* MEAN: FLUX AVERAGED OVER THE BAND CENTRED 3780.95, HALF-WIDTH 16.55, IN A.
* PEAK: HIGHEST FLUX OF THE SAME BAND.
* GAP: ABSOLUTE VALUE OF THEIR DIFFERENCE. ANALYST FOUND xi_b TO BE 17.7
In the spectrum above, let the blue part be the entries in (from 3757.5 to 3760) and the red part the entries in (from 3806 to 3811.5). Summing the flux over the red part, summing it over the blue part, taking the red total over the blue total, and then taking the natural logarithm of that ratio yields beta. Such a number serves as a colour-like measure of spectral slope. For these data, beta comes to 0.8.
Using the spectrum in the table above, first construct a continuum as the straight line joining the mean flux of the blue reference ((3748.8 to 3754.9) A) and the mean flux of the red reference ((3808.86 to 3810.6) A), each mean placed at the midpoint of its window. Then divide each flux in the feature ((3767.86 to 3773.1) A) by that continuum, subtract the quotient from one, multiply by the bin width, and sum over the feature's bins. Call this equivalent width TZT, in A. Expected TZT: 1.1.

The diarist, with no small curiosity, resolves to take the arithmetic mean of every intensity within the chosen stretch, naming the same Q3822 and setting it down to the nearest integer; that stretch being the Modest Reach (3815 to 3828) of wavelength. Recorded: 87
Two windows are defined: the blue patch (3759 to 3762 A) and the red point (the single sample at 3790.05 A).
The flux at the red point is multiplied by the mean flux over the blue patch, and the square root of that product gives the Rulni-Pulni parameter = 78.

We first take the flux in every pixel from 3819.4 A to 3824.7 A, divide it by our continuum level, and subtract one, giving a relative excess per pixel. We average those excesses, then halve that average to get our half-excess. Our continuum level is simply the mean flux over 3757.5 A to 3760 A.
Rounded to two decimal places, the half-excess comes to 0.10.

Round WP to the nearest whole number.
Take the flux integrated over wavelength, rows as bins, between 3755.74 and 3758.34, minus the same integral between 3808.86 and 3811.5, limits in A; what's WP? -36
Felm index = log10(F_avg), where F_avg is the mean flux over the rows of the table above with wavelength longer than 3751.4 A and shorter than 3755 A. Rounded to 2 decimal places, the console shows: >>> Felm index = 1.82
